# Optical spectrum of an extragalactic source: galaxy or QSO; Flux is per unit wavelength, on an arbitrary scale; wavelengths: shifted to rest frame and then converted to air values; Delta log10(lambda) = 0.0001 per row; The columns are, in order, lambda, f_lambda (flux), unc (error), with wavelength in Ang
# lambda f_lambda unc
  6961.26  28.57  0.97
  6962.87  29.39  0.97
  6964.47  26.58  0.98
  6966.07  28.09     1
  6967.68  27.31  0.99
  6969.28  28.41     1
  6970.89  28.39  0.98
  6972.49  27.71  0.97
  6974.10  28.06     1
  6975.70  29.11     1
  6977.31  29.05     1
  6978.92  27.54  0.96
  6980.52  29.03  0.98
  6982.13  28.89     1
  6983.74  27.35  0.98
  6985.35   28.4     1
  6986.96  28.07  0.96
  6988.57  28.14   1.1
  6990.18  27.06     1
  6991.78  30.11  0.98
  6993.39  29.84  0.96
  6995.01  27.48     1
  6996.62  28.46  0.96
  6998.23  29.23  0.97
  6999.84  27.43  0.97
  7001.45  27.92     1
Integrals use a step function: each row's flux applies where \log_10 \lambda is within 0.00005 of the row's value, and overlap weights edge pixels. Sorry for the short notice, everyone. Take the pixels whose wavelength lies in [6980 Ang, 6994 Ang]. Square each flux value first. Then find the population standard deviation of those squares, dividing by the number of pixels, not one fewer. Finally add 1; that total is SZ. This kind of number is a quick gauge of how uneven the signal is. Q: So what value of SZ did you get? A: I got 57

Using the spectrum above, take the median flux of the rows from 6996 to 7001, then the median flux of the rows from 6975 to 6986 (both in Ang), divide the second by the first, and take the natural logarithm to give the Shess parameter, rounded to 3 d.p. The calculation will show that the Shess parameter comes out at 0.015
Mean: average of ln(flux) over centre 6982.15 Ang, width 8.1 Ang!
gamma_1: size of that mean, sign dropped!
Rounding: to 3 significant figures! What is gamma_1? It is 3.34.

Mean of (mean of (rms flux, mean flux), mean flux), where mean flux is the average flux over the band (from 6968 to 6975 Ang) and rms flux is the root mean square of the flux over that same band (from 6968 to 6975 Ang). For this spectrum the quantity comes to 28.1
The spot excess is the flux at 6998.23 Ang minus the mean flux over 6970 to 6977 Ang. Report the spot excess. 0.9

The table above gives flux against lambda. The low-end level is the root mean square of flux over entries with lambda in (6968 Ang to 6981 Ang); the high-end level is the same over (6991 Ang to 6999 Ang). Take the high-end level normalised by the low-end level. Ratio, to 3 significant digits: 1.02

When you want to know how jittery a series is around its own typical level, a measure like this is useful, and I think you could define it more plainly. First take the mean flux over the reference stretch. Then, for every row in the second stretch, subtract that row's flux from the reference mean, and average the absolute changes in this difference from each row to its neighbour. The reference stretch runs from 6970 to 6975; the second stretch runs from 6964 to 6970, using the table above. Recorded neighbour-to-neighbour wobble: 1.13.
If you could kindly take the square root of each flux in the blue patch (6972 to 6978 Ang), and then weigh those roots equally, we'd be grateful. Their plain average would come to 5.34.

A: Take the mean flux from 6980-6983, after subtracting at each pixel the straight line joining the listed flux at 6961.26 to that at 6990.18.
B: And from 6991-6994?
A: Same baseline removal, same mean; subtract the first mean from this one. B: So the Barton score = 1.6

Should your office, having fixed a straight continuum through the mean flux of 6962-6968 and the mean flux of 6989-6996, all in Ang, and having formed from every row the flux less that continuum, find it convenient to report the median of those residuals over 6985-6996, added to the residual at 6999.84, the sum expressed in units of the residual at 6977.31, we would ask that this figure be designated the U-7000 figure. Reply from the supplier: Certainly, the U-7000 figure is -2.0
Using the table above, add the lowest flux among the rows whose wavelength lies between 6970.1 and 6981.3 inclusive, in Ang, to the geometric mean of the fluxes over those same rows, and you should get 55.9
